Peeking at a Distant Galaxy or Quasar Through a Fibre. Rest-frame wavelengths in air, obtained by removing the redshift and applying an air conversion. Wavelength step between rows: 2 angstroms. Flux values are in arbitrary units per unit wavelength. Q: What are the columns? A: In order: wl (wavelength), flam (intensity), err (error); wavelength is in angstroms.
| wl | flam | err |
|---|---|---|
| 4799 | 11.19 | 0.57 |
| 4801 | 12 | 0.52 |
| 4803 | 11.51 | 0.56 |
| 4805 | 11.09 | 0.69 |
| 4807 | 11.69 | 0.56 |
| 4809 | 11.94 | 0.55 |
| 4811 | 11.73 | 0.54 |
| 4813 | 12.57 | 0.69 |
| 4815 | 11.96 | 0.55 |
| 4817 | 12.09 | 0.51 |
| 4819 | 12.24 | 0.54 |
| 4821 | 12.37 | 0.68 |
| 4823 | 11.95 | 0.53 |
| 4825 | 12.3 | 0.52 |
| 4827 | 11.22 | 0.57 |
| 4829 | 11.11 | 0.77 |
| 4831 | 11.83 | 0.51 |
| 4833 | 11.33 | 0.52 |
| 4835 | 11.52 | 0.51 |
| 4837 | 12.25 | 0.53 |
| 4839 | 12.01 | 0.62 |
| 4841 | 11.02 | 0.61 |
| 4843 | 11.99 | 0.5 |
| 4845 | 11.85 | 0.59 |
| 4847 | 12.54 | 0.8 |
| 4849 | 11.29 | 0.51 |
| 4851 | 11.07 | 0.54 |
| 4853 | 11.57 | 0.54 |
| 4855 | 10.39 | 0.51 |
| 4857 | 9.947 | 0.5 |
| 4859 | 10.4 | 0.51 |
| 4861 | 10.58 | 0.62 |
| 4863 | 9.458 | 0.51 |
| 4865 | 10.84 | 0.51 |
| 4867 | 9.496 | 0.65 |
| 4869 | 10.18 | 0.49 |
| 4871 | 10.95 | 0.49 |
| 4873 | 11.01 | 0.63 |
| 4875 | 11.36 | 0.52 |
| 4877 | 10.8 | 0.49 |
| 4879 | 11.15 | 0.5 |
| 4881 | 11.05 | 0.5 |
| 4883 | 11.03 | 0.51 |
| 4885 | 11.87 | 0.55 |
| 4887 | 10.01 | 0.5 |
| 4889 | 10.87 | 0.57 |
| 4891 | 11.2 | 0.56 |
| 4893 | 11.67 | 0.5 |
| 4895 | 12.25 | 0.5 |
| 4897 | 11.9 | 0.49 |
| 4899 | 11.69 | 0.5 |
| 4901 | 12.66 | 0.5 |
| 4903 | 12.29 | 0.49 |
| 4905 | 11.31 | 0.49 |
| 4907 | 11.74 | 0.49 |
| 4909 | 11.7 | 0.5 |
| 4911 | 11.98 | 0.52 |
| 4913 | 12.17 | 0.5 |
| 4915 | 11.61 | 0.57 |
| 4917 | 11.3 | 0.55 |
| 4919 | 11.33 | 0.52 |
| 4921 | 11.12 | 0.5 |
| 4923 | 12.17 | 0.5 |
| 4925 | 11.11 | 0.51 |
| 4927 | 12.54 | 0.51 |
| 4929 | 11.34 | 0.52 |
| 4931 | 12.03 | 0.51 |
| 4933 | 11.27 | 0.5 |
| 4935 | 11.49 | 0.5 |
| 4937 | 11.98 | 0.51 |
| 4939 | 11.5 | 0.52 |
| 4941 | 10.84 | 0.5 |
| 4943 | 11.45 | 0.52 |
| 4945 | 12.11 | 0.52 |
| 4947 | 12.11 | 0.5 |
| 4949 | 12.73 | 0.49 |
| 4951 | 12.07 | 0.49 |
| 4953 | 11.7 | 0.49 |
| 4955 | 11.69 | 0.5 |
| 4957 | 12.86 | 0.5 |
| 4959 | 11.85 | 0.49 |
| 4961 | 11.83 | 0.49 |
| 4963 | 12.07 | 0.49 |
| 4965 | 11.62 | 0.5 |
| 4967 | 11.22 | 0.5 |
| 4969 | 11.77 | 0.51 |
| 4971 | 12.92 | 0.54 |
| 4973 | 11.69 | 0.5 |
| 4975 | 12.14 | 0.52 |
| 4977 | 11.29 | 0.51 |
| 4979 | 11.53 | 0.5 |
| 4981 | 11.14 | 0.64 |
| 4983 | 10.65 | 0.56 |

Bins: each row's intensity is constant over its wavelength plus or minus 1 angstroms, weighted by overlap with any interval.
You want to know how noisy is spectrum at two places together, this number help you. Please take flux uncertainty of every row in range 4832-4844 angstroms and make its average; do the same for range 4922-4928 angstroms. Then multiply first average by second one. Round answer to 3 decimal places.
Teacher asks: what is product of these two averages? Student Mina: 0.278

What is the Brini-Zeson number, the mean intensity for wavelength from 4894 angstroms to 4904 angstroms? 12.2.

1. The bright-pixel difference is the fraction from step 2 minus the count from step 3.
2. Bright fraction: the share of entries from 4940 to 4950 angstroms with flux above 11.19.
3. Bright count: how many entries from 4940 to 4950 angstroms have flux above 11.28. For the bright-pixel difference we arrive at -3.2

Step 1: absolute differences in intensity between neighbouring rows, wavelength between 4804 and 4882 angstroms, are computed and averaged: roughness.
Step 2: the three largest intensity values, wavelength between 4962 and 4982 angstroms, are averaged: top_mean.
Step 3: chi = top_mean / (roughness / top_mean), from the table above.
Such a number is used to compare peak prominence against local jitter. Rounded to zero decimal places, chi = 277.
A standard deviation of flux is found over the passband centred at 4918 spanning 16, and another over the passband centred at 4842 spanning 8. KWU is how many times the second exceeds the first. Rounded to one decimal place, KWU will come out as 1.0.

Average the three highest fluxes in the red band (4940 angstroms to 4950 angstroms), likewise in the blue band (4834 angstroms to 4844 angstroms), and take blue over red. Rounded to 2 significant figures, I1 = 0.98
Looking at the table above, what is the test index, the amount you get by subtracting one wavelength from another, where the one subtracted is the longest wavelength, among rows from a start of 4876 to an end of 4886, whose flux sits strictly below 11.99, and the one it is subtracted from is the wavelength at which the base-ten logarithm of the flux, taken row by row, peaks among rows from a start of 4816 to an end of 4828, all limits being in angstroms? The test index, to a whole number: -64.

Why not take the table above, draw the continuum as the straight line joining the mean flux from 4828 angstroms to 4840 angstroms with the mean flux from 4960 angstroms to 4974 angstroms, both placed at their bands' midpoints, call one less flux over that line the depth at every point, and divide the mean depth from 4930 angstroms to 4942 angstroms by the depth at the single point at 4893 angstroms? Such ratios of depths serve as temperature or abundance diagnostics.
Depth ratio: 3.29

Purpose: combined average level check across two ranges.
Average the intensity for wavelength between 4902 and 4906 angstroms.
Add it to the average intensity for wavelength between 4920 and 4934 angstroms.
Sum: 23.5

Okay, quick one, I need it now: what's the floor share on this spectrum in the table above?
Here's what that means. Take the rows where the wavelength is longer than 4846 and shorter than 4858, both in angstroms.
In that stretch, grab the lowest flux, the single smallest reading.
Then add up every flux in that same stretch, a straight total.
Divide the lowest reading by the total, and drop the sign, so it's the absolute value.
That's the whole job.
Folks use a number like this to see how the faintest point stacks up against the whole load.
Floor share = 0.15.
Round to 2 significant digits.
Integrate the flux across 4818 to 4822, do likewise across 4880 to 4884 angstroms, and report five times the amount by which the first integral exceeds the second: 25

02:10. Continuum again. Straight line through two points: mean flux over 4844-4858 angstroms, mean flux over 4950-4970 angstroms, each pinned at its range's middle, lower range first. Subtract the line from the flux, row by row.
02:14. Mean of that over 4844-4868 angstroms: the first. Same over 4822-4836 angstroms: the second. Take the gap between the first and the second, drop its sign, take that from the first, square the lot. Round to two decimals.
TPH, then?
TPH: 2.13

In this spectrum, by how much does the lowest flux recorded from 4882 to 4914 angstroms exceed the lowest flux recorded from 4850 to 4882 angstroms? 0.55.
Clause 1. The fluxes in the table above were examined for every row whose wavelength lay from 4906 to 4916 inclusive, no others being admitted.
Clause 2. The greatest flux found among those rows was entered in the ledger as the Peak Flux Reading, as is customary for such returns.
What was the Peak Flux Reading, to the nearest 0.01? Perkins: 12.17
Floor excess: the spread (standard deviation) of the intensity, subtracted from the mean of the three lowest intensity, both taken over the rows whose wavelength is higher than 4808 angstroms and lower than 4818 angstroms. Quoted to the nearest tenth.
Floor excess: 11.6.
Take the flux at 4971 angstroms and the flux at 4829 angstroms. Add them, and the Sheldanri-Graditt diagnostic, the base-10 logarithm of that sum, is 1.38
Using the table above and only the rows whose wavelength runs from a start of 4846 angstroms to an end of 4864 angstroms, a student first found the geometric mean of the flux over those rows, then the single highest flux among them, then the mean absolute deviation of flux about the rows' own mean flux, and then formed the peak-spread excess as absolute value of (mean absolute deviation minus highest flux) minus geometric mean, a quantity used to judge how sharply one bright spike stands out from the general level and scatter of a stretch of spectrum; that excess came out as 1.0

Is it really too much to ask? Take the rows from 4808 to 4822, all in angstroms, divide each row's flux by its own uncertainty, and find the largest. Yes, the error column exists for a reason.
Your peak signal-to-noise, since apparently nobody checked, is 23.7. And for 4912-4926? 24.3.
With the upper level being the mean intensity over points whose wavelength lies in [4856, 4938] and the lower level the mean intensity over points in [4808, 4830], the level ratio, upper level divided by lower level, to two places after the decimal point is 0.94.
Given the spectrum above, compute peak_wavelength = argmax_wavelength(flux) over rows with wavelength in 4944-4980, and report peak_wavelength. 4971 angstroms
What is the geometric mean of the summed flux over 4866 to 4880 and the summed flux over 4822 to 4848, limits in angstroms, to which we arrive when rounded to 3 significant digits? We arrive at 107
